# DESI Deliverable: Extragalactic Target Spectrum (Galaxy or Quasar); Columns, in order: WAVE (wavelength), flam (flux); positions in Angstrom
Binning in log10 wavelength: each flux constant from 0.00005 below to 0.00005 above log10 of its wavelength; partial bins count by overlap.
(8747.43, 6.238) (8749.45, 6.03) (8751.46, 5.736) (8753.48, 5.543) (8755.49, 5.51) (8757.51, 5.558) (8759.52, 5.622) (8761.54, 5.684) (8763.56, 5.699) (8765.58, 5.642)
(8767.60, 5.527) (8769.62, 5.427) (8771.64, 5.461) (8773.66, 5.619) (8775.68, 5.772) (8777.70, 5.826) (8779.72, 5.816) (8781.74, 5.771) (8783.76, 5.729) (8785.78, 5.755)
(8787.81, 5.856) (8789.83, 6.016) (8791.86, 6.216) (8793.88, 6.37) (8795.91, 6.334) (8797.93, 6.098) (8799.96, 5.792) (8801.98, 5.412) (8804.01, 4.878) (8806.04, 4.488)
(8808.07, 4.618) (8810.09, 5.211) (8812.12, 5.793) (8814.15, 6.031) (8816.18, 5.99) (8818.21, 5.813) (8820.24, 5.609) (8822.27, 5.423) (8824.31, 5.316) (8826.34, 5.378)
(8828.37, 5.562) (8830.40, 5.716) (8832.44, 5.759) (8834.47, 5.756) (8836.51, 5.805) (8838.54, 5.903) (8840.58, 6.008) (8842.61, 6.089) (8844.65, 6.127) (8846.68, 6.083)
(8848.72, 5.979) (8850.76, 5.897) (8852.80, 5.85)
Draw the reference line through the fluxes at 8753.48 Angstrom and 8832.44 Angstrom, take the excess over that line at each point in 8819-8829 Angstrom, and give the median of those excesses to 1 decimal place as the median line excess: -0.3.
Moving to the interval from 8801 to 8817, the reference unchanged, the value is -0.4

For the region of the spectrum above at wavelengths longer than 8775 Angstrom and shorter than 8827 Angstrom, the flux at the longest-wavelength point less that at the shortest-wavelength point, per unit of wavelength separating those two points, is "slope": -0.01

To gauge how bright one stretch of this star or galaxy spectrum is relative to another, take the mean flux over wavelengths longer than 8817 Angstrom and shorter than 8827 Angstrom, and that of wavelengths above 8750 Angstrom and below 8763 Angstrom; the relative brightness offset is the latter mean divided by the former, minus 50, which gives -48.98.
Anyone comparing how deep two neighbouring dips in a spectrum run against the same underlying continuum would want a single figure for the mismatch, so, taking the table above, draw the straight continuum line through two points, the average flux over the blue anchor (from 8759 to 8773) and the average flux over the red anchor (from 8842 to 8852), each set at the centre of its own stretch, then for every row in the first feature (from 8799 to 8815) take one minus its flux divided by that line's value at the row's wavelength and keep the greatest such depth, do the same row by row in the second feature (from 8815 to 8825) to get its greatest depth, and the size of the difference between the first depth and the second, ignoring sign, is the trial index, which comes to 0.13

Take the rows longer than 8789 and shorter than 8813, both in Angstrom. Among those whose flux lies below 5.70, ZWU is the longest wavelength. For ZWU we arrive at 8810.09 Angstrom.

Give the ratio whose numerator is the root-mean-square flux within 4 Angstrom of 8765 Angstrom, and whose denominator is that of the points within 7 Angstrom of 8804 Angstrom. 1.08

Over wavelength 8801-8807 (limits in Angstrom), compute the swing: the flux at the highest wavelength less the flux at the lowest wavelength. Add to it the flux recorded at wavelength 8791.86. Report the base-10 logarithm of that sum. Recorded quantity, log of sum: 0.724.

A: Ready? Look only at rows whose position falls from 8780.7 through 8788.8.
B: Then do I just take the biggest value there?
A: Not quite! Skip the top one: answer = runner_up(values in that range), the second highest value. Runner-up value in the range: 5.771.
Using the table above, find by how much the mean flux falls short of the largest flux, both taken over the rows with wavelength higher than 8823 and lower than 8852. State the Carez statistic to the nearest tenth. 0.3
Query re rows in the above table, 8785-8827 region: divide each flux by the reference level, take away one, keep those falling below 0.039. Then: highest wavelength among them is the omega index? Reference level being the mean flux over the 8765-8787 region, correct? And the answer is 8826.34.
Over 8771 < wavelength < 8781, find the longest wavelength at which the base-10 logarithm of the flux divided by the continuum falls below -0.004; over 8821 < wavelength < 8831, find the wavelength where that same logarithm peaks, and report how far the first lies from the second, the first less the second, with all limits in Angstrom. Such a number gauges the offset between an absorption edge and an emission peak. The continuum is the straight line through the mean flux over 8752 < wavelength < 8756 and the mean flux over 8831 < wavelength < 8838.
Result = -58.8 Angstrom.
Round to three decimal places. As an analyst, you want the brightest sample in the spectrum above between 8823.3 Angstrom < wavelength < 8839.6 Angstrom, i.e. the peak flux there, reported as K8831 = 5.903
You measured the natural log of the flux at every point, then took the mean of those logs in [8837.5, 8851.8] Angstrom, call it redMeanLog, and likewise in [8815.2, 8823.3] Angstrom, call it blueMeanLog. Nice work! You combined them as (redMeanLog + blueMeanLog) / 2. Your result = 1.77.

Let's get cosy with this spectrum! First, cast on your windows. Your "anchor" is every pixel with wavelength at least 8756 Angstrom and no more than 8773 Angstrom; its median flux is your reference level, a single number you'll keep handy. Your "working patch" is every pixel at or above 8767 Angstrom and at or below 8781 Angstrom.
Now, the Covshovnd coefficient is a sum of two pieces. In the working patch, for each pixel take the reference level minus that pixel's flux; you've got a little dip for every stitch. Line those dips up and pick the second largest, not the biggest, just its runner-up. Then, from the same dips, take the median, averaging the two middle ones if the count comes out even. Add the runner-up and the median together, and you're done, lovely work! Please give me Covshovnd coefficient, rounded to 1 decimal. 0.1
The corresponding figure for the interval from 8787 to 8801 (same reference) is -0.8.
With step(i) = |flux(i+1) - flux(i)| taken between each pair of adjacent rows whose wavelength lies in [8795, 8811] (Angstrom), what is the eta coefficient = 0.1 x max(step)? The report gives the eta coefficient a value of 0.059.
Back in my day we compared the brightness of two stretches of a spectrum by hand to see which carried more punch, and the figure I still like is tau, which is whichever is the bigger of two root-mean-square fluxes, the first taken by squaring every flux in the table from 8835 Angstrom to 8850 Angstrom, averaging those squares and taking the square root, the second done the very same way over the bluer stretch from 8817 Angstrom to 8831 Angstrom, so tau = 6.00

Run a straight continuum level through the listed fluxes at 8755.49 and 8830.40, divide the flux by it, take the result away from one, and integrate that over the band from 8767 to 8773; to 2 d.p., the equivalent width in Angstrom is 0.08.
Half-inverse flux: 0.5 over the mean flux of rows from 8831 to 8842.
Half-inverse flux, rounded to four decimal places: 0.0855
